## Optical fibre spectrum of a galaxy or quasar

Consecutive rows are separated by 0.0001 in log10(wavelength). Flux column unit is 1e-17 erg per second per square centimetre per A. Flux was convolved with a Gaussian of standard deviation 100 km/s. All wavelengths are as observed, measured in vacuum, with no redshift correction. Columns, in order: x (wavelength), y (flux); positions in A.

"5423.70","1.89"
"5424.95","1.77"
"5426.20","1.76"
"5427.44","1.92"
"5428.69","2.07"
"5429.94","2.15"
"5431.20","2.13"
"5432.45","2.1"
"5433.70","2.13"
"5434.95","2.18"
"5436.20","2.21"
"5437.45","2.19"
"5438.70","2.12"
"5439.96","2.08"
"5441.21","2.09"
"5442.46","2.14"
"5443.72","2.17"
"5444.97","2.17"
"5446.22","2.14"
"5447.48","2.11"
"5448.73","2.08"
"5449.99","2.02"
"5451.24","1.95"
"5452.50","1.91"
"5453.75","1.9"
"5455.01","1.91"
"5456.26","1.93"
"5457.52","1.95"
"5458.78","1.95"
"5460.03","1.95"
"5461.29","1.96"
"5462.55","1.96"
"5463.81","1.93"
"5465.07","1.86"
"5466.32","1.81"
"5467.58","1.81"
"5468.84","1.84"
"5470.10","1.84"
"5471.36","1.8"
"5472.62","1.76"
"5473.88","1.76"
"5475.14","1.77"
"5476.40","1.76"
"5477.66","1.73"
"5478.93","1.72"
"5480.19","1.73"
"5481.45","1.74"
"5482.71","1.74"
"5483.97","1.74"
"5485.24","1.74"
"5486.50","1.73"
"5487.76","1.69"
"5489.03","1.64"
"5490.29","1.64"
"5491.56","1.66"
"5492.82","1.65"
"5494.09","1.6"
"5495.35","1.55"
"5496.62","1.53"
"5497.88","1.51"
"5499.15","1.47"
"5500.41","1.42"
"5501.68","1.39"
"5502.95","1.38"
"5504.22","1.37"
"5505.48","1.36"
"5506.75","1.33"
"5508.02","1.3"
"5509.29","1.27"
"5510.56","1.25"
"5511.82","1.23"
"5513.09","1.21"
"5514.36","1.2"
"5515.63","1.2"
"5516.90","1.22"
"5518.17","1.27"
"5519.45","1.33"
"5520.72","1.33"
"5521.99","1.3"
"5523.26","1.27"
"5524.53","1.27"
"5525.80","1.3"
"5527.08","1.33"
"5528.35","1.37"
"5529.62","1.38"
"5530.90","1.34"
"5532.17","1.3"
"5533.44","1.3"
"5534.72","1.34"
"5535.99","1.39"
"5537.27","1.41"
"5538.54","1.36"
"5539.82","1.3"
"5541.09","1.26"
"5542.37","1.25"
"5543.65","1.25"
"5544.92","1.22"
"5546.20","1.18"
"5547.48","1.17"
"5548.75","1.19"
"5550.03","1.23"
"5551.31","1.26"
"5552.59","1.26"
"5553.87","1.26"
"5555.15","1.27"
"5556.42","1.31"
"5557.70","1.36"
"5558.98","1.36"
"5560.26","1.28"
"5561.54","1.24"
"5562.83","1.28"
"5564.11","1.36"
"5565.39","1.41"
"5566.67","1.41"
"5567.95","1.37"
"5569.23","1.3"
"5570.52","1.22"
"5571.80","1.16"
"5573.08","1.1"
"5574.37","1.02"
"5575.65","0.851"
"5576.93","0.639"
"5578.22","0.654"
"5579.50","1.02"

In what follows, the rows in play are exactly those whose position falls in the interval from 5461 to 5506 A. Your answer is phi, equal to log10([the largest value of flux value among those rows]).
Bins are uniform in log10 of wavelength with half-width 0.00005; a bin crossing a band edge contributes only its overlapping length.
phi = 0.29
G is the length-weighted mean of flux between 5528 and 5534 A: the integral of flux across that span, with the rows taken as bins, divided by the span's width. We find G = 1.34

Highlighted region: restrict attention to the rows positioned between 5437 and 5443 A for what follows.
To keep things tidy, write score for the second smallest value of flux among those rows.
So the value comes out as 2.09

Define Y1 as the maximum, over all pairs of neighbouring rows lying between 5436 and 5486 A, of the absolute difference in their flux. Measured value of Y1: 0.070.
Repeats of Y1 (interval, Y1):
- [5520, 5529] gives 0.040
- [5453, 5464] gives 0.030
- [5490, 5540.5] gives 0.060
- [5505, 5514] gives 0.030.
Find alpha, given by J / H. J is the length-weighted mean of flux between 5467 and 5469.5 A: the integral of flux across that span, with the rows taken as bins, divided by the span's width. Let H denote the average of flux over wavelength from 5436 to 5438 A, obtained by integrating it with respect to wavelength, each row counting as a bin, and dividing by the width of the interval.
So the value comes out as 0.83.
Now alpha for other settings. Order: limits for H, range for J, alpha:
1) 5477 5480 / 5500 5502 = 0.81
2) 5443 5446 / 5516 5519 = 0.57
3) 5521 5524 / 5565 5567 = 1.09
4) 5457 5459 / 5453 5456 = 0.98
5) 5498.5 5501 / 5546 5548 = 0.81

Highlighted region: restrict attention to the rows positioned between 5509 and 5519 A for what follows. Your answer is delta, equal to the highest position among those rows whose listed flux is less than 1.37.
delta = 5518.17 A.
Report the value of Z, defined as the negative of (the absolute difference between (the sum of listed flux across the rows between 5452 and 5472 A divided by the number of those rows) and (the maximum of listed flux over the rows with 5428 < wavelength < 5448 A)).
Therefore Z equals -0.32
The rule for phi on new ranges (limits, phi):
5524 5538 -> 0.15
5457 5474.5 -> 0.29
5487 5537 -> 0.23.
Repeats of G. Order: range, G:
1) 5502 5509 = 1.35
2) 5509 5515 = 1.23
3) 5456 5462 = 1.95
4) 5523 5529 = 1.31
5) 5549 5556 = 1.25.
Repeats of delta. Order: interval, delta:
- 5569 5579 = 5578.22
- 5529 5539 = 5538.54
